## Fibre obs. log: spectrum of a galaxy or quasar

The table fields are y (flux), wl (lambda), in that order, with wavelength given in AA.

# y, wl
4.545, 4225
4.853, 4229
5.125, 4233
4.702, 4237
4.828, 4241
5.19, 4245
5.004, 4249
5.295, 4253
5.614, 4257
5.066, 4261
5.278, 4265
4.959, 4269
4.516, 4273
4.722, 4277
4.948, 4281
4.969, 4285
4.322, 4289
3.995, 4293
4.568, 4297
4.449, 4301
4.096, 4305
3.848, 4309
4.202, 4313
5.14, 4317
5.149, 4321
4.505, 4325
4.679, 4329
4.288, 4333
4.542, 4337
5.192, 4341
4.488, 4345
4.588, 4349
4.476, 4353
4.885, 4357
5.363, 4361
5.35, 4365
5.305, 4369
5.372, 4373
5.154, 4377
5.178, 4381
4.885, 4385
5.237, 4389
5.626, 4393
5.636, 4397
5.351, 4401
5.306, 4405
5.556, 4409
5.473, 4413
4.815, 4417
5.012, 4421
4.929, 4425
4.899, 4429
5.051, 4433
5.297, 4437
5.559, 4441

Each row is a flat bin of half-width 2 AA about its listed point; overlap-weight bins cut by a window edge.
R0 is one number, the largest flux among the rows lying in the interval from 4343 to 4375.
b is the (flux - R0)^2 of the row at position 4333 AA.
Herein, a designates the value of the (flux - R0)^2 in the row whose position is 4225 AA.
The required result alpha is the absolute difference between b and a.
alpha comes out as 0.49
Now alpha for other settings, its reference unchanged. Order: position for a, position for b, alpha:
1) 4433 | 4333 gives 1.07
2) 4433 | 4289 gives 1.00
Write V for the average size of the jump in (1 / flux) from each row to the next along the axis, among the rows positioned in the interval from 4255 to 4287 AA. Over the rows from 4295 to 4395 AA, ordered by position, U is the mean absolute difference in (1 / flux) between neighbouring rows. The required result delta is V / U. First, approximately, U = 0.014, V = 0.0113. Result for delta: 0.82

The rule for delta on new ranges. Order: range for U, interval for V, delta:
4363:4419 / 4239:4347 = 2.21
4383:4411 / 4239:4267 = 1.51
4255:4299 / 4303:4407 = 0.80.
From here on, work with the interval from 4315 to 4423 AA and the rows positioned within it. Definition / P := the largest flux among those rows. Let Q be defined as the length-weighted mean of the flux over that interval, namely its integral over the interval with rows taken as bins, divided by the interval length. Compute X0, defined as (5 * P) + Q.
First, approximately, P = 5.636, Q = 5.06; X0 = 33.2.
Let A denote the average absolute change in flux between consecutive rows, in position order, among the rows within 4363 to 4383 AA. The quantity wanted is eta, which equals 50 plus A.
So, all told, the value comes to 50.1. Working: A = 0.09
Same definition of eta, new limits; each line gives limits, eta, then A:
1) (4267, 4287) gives 50.2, 0.22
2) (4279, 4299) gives 50.4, 0.39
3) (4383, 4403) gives 50.3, 0.26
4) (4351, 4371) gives 50.2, 0.24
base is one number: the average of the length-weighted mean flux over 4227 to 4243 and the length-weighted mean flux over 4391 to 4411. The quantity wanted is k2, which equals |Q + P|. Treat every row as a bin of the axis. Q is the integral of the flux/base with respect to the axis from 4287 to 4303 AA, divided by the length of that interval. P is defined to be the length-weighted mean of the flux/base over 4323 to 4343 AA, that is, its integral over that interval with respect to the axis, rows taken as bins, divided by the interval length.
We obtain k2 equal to 1.73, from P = 0.895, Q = 0.836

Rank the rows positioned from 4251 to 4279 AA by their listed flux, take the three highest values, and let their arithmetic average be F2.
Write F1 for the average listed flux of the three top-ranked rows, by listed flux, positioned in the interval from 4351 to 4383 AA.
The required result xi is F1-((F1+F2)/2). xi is -0.02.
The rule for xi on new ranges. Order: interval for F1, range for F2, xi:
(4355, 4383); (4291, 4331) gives 0.19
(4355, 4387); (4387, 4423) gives -0.12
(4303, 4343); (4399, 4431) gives -0.15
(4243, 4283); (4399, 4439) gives -0.03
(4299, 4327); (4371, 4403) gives -0.31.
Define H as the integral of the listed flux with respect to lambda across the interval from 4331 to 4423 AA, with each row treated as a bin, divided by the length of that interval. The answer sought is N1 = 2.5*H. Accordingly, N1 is 12.7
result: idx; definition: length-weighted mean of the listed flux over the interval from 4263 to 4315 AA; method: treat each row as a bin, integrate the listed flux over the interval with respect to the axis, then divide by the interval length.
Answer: 4.5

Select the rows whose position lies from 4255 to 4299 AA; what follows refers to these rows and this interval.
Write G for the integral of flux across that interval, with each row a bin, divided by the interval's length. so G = 4.8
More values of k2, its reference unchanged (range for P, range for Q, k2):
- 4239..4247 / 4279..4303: 1.84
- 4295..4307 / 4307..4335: 1.72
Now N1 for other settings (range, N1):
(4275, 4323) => 11.3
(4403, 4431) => 12.9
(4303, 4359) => 11.4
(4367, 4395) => 13.1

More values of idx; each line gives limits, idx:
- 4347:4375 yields 5.0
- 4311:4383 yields 4.9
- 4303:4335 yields 4.5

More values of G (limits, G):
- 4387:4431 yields 5.3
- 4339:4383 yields 5.0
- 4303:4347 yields 4.6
